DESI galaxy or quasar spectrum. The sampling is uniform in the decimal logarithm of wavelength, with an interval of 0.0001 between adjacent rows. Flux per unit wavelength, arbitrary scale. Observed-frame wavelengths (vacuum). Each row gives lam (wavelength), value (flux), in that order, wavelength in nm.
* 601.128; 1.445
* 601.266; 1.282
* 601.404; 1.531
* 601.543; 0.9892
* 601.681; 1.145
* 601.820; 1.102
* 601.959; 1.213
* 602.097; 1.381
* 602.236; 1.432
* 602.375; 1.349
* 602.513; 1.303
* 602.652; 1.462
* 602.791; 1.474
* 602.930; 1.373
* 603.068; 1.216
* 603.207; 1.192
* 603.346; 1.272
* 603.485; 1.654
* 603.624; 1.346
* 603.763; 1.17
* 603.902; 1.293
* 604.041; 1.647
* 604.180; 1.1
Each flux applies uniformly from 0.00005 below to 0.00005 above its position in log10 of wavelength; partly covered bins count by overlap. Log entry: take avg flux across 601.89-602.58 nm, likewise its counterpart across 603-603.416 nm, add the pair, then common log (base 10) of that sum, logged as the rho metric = 0.409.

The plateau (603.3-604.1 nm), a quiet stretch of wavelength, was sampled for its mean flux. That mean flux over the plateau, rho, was 1.397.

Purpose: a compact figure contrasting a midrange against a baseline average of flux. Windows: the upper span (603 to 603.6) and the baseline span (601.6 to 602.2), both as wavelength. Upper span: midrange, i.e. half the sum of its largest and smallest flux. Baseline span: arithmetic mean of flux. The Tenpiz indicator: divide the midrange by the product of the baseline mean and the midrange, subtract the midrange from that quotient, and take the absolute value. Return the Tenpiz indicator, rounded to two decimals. 0.60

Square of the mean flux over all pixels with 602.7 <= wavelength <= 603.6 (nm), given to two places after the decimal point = 1.86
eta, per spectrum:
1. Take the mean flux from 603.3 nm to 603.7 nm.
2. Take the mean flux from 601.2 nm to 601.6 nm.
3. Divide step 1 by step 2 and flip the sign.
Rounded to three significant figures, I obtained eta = -1.12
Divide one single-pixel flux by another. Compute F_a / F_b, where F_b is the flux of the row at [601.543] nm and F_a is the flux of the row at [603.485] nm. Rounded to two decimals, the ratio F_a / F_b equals 1.67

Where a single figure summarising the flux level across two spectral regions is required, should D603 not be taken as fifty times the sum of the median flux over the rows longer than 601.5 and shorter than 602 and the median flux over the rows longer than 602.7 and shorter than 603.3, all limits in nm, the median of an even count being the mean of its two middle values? 121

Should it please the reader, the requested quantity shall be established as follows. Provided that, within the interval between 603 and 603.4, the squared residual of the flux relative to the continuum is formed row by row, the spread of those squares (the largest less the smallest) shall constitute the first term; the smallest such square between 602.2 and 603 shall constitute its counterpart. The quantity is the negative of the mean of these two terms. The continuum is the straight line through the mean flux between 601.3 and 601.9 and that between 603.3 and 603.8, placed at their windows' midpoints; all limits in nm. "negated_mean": -0.008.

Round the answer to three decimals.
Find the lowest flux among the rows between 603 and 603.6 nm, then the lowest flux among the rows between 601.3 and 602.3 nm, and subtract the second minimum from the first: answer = 0.203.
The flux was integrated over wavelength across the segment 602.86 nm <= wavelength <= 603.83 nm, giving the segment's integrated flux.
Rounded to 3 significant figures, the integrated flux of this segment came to 1.28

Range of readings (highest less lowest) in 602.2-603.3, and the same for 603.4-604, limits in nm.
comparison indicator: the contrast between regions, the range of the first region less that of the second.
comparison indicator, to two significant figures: -0.20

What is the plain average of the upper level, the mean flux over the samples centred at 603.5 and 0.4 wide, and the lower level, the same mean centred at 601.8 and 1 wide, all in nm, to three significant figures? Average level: 1.34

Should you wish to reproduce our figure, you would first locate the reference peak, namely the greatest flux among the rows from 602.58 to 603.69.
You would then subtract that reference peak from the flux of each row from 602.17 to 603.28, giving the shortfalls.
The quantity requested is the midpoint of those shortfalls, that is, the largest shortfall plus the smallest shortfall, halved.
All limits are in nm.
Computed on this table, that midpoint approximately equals -0.321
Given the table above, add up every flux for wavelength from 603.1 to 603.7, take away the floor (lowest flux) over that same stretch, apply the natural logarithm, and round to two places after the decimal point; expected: 1.45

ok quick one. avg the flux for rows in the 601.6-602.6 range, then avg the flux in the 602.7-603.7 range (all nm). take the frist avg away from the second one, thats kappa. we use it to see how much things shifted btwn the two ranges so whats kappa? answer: 0.09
